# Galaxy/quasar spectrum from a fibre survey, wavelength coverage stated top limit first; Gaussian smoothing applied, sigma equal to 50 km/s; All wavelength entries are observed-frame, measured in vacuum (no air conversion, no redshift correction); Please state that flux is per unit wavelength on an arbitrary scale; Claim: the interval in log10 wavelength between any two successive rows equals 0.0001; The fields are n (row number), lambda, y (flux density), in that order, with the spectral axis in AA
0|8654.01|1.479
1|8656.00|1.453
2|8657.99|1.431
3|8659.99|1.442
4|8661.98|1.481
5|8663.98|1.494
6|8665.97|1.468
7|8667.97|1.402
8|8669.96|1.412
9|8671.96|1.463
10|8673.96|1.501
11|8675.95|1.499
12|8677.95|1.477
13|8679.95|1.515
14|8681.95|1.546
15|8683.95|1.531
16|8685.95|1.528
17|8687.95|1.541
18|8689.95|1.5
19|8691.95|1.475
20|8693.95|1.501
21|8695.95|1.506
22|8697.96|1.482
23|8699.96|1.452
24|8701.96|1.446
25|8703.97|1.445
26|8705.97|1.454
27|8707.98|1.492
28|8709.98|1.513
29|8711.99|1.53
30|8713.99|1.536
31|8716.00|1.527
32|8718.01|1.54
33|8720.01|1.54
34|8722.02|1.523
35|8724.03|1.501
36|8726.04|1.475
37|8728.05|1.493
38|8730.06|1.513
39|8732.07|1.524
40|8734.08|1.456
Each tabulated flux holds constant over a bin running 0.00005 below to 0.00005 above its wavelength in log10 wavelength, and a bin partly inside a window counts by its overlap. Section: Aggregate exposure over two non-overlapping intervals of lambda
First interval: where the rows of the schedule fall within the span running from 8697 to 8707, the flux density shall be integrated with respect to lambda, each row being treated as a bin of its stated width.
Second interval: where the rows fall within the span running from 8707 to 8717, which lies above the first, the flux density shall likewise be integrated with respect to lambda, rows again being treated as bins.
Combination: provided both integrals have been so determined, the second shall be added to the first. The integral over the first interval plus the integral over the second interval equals 29.8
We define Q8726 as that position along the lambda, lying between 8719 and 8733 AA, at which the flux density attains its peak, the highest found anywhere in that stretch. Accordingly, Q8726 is 8720.01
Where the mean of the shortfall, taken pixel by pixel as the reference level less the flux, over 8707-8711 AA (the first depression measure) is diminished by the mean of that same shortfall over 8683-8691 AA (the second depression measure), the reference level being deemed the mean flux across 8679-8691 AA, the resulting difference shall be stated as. 0.02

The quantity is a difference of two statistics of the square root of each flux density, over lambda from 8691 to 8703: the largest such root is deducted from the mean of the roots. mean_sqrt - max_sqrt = -0.012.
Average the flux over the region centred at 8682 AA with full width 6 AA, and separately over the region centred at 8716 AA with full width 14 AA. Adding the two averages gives 3.06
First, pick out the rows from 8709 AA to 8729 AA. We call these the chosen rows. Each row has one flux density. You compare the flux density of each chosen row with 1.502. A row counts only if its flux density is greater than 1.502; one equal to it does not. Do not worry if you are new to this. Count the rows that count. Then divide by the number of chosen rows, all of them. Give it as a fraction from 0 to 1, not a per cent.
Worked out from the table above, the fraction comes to 0.70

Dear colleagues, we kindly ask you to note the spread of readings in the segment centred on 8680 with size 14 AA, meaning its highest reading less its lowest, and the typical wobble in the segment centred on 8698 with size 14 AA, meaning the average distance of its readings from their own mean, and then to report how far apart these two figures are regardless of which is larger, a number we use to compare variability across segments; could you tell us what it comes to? 0.048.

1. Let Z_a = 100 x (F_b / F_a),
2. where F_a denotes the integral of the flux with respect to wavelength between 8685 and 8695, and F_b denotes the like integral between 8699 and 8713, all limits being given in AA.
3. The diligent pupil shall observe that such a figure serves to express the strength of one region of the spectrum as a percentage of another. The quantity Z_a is 137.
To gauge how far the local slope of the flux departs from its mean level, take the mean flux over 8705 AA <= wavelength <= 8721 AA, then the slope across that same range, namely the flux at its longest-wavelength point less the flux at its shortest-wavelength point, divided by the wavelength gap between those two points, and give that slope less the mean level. -1.51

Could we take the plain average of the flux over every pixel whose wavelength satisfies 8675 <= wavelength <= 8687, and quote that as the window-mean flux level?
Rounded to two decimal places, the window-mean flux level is 1.52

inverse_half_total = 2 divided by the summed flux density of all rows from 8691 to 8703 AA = 0.226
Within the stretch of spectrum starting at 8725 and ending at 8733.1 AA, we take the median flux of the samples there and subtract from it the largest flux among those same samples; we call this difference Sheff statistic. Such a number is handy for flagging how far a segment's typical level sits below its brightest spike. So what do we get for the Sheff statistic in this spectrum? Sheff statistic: -0.021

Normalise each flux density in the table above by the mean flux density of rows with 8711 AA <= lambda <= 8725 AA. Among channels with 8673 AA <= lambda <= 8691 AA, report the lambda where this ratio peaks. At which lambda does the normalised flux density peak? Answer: 8681.95 AA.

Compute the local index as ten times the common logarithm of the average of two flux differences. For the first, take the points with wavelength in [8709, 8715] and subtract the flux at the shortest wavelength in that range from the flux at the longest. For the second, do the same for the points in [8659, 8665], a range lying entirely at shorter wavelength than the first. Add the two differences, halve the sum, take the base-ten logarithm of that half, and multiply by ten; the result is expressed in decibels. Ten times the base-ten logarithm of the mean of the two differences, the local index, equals -14.3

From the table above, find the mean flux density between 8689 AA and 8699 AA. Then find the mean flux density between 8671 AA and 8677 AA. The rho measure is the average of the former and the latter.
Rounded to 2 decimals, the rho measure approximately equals 1.49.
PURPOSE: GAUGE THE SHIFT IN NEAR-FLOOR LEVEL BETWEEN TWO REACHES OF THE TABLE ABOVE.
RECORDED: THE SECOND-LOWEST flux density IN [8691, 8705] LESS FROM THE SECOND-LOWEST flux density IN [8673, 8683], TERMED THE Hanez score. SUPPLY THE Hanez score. 0.05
